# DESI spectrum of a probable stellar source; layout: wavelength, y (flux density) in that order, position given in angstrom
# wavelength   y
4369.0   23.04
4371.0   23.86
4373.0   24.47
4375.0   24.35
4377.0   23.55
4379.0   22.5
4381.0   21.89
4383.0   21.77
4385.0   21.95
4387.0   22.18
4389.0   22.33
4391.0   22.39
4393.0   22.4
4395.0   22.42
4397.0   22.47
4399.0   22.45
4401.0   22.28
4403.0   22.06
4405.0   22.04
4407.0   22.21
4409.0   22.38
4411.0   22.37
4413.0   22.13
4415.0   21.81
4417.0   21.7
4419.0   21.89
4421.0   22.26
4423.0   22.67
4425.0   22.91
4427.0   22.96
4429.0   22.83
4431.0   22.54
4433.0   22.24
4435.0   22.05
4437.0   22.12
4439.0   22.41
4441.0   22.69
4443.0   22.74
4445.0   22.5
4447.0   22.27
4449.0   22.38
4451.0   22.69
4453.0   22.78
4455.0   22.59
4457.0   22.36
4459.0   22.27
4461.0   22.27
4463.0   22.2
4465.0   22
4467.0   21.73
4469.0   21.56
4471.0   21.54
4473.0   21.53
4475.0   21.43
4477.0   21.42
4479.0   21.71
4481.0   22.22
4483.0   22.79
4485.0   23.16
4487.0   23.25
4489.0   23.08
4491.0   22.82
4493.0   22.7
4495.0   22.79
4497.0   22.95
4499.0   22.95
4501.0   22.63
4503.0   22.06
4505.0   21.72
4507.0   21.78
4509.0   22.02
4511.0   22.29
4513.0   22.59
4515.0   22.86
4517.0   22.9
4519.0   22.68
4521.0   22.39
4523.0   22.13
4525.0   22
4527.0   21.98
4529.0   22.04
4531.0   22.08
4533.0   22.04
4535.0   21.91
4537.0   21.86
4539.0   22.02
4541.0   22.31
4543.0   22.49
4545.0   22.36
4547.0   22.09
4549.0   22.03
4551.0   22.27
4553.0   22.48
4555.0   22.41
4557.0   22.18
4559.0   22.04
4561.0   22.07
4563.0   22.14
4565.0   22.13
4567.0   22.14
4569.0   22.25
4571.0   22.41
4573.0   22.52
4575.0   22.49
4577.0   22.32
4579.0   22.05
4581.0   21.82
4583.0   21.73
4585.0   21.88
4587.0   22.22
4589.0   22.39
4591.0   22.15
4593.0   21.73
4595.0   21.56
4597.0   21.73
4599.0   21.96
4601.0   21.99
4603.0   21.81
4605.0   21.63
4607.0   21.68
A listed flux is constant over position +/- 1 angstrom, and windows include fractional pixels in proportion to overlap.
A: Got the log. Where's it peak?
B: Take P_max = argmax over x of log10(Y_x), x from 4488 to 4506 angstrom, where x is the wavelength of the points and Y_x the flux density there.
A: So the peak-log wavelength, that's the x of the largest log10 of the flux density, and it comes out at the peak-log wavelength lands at 4489.0 angstrom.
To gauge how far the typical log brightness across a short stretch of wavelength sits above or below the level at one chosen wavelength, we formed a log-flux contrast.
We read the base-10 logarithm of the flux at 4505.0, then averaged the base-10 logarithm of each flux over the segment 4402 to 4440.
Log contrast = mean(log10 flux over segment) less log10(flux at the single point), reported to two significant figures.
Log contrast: 0.011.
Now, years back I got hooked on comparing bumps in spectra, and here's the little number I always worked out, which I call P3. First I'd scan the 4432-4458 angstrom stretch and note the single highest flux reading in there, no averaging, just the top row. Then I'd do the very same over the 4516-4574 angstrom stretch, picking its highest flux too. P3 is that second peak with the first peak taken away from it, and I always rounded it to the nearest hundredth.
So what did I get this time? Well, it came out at 0.12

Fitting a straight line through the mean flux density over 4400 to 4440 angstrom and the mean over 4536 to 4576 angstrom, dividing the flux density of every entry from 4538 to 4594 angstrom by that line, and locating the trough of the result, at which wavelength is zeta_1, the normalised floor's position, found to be 4583.0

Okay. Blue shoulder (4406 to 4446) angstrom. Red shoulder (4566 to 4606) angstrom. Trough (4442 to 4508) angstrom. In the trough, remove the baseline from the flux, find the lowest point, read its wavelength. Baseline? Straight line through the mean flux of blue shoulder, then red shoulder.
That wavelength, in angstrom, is 4477.0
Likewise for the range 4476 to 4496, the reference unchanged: 4477.0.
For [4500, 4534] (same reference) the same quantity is 4505.0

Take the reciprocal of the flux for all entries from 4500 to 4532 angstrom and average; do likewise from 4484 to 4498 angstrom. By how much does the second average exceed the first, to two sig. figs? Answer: -0.0014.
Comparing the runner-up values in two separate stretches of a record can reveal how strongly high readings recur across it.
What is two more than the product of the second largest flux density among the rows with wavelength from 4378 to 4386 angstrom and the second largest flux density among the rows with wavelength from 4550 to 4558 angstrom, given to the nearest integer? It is 494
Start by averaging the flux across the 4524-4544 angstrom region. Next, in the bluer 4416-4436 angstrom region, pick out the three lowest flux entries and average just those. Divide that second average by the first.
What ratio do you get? 0.991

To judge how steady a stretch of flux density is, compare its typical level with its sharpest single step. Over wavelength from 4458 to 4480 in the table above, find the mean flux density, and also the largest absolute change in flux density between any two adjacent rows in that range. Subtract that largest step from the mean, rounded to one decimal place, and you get 21.5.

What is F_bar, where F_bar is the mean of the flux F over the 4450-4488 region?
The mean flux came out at 22.2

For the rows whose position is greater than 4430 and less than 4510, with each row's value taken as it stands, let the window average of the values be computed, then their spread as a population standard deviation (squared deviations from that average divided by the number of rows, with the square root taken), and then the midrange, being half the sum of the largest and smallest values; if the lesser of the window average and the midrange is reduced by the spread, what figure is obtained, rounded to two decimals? 21.83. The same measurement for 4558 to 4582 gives 21.97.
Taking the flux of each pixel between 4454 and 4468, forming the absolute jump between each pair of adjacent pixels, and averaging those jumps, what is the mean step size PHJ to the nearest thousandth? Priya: 0.143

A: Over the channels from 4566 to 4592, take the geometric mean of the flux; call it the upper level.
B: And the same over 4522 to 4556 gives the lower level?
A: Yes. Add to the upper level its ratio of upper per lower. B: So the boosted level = 23.2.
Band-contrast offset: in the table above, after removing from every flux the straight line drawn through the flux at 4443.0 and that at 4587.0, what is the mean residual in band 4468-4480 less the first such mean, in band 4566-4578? -1.2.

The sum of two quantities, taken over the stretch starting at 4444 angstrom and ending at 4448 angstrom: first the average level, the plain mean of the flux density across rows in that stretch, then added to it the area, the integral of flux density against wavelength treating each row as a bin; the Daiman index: 112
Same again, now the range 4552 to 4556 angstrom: 112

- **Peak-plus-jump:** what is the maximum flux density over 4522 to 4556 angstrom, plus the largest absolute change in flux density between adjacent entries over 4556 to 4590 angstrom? 22.8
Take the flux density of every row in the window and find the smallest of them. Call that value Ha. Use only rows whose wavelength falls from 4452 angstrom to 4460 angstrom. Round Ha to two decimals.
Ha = 22.27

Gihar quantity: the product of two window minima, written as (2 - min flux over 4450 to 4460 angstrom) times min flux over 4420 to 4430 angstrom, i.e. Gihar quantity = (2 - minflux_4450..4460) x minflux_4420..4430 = -451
